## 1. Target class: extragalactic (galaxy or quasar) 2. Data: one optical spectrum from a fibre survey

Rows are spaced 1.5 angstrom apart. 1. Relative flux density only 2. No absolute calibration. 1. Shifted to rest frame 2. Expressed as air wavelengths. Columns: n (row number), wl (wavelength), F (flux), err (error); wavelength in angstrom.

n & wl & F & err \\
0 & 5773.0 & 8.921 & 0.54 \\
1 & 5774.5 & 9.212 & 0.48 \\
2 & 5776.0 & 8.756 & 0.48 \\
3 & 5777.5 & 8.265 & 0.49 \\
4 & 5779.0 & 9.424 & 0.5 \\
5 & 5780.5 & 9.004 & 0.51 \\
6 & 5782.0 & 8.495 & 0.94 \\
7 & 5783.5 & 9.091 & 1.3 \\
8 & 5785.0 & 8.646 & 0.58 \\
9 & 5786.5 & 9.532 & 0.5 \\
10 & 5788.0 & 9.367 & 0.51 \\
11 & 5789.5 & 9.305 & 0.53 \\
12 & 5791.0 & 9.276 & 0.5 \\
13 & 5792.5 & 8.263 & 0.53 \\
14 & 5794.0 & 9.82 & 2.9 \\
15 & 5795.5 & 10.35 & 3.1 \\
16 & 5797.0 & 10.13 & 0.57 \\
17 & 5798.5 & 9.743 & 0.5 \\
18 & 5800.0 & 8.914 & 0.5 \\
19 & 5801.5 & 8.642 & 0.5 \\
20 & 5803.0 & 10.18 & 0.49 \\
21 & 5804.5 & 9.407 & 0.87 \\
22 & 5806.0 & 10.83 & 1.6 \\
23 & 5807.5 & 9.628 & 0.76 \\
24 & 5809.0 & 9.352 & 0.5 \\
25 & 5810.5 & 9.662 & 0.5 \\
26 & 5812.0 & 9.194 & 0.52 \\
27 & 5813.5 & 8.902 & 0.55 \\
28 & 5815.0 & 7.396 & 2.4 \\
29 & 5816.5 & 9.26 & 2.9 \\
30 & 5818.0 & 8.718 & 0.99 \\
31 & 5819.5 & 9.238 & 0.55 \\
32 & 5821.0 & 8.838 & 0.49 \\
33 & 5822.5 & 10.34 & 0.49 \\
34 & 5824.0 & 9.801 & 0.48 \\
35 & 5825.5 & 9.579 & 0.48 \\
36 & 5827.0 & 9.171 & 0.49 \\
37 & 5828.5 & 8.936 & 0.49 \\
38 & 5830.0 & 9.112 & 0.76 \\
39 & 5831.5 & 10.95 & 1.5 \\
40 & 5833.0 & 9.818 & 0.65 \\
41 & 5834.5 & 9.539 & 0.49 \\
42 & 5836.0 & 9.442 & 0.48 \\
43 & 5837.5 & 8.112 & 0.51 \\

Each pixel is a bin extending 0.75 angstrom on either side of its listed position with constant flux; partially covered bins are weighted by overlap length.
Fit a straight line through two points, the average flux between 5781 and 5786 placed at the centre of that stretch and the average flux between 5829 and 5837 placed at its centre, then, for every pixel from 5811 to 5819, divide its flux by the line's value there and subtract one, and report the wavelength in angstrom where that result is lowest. 5815.0 angstrom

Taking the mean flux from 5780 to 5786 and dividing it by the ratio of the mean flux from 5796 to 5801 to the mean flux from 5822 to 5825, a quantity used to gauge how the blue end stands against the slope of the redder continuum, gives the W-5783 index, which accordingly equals 9.2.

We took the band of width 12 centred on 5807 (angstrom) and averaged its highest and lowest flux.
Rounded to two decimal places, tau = 9.74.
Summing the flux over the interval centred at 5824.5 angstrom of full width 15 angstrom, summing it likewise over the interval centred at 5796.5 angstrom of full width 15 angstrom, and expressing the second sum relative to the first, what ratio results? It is 1.00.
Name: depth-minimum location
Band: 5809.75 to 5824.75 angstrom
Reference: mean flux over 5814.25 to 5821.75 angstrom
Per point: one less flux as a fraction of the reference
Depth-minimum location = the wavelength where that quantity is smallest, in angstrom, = 5822.5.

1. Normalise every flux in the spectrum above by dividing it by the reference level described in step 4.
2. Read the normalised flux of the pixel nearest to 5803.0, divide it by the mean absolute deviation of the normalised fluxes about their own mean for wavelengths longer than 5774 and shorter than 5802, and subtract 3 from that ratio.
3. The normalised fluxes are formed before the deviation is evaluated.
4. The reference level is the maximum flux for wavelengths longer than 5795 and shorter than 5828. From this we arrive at 19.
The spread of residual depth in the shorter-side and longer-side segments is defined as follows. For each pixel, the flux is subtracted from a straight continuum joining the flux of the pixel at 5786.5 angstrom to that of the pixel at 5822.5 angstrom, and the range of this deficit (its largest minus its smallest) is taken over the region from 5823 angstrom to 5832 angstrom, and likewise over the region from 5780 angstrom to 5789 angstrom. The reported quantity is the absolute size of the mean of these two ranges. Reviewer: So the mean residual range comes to 1.44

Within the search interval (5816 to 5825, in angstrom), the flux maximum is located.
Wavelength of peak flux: 5822.5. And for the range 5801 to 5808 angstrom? 5806.0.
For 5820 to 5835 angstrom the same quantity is 5831.5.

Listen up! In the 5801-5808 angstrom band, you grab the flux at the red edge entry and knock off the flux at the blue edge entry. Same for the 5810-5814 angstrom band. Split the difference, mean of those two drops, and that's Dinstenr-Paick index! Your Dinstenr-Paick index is 0.1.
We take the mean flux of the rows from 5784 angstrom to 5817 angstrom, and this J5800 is 9.35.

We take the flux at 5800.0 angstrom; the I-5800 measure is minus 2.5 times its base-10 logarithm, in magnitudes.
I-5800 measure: -2.375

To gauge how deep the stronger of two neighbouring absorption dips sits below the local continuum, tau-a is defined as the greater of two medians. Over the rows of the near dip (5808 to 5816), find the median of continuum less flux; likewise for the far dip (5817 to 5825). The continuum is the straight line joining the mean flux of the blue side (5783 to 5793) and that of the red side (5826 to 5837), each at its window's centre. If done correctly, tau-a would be 0.2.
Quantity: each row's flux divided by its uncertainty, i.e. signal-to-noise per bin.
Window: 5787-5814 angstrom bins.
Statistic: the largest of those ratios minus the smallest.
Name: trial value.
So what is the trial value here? 17.4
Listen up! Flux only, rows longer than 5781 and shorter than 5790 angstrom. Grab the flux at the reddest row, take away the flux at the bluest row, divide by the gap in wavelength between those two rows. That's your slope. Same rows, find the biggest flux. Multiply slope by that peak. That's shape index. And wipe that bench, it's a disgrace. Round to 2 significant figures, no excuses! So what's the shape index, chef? 1.0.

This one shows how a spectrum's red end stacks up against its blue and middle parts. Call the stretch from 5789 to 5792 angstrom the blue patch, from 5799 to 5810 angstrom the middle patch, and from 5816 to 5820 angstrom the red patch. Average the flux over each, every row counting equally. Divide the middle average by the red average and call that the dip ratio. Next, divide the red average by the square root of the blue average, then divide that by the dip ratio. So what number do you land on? 2.82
